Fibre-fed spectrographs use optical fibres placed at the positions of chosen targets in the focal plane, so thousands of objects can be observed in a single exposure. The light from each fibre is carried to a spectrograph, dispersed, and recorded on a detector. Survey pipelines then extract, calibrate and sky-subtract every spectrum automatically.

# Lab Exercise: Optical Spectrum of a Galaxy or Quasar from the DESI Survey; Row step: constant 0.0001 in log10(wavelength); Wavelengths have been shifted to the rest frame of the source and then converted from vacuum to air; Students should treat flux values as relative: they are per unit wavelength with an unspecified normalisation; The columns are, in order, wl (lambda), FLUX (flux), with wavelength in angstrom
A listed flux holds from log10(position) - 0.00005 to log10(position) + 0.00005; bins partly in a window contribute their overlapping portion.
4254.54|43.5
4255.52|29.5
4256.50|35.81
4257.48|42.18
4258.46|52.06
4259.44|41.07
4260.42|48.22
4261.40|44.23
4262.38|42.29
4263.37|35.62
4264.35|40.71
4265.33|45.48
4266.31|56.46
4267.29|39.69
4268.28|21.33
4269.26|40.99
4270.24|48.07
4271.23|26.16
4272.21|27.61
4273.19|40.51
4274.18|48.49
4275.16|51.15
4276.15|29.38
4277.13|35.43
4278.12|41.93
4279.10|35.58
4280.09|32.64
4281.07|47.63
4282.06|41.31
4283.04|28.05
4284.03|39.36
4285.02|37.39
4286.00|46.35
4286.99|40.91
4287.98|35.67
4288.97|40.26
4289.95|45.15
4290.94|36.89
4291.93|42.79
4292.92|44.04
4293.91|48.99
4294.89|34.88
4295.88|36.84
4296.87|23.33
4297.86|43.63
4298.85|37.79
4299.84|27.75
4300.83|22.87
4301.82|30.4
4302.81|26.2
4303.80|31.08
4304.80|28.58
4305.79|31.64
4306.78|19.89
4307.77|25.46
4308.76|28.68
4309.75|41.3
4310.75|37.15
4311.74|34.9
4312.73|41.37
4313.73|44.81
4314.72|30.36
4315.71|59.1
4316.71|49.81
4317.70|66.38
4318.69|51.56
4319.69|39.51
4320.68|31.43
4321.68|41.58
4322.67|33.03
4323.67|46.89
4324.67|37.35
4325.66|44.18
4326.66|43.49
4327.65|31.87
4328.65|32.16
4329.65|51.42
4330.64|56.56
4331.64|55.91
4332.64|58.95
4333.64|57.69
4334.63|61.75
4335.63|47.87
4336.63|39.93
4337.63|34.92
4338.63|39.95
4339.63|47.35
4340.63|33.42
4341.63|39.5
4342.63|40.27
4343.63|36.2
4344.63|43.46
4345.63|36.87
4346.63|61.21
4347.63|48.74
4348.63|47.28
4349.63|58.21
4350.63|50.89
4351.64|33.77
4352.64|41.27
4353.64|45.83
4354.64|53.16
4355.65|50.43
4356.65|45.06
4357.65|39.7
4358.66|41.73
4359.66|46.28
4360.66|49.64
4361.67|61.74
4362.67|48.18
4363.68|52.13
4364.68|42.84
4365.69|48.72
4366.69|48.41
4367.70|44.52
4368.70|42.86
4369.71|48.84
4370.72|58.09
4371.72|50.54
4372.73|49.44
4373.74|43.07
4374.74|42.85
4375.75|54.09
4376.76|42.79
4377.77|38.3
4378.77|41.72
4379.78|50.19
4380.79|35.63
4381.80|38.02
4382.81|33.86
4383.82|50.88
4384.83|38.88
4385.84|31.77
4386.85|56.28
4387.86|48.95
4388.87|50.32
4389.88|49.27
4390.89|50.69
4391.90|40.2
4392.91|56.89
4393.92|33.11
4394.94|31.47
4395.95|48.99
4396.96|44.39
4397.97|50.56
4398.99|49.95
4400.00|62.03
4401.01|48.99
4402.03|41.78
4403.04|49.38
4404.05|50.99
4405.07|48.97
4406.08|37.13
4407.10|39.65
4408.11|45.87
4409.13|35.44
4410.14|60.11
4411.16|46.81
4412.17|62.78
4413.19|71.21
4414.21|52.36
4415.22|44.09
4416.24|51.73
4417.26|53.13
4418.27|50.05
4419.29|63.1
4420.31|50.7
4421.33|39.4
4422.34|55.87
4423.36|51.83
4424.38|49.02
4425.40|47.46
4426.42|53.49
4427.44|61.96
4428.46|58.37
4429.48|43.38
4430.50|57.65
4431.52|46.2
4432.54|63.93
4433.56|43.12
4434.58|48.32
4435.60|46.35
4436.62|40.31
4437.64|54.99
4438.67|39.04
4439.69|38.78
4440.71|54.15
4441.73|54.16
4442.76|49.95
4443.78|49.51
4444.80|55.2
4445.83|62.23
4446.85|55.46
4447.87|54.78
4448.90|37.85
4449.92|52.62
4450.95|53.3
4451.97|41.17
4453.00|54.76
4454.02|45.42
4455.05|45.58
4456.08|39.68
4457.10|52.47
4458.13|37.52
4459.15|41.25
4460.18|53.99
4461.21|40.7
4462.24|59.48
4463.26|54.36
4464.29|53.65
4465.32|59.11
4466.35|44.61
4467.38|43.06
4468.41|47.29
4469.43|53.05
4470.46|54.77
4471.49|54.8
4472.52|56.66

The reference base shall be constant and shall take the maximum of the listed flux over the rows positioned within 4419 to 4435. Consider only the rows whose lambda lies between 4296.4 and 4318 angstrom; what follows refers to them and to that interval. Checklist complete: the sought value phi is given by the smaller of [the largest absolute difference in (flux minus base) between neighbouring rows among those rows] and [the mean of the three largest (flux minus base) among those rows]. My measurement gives -5.5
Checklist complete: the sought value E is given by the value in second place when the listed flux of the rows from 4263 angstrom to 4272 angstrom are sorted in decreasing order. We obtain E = 48.07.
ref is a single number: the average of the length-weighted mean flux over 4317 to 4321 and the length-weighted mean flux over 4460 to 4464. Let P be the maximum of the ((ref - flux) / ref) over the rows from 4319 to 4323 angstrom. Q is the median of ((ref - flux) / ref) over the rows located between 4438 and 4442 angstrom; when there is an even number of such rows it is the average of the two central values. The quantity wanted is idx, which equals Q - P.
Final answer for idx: -0.3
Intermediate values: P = 0.37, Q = 0.07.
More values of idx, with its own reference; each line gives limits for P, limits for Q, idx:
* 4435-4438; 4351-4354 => 0.0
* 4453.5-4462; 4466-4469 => -0.1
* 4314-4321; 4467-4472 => -0.5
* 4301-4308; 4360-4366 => -0.6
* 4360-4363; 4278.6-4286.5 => 0.2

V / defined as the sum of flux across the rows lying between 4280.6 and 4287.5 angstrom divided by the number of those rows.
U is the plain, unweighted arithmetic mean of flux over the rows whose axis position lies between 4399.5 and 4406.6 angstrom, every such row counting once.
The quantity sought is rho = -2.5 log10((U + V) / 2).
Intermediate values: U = 48.5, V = 40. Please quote -4.12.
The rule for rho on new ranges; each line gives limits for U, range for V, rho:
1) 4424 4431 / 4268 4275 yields -4.12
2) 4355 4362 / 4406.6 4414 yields -4.24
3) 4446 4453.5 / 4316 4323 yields -4.19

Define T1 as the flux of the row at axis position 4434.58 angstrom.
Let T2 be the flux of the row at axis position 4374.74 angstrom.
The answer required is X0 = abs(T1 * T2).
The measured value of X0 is 2071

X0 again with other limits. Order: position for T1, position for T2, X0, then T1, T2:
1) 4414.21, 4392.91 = 2979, 52.36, 56.89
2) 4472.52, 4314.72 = 1720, 56.66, 30.36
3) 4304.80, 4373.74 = 1231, 28.58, 43.07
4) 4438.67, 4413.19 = 2780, 39.04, 71.21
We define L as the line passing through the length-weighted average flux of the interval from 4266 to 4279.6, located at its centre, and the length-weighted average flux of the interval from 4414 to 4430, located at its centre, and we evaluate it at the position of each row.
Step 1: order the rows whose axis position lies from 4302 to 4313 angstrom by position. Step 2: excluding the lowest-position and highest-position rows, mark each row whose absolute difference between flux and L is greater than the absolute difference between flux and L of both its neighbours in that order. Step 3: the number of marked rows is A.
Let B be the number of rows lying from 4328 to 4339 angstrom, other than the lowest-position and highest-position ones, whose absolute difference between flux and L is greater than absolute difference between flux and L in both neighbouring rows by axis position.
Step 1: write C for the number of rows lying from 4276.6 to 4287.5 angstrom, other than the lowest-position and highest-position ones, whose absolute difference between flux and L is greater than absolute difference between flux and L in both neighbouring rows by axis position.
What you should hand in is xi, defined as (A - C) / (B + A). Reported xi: 0.00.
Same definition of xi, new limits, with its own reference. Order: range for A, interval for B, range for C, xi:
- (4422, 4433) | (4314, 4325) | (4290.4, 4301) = 0.14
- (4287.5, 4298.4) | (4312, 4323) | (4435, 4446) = 0.00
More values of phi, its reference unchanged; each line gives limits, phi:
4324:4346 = -4.5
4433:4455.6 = -6.3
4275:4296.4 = -14.7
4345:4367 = -3.5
